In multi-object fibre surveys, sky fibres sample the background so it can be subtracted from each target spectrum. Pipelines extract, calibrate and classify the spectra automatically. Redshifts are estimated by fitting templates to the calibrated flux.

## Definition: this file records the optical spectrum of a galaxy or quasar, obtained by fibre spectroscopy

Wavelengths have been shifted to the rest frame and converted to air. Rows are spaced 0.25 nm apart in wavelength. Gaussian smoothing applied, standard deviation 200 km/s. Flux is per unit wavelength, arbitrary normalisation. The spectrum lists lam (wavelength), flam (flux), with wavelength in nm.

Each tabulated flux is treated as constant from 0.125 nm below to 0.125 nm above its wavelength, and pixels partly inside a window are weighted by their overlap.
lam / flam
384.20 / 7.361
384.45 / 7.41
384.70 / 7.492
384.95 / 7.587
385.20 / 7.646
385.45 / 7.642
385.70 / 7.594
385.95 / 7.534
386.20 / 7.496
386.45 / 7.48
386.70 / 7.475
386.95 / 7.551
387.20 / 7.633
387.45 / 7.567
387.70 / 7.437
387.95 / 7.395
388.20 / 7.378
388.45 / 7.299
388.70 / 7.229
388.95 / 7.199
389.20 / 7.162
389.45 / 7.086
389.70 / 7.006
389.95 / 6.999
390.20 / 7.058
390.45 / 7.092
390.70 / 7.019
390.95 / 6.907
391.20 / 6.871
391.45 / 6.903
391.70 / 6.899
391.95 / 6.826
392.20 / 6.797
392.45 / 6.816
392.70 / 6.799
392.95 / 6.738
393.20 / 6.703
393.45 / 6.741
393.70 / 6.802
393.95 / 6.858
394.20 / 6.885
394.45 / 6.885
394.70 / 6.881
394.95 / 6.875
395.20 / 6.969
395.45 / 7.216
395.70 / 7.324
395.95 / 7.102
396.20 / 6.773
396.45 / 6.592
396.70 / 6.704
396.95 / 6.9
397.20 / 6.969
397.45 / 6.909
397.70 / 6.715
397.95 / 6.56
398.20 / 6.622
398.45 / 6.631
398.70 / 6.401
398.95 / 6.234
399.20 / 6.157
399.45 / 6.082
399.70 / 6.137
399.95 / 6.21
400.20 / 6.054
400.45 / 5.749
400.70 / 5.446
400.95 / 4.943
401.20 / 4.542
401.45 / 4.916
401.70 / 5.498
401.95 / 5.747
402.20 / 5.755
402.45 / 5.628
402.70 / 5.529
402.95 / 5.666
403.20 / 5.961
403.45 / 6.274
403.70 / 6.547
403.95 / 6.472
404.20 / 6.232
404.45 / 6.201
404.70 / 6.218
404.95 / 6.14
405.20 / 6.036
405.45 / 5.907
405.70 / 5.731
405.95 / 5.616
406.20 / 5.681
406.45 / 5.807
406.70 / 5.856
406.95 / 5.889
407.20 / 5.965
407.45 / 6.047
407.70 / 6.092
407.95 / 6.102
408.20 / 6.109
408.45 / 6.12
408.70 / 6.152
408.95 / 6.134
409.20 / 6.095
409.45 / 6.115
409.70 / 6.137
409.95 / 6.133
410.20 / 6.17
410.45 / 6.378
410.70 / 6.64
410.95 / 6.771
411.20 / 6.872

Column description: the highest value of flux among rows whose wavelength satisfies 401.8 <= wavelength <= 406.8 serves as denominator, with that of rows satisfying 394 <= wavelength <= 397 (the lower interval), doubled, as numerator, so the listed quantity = 2.24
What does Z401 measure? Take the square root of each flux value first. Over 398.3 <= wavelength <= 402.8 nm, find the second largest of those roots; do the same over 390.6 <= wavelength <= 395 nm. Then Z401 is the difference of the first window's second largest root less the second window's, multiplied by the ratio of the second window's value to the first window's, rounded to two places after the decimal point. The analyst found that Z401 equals -0.10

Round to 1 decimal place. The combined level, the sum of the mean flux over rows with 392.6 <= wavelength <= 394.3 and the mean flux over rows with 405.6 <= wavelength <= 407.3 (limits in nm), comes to 12.6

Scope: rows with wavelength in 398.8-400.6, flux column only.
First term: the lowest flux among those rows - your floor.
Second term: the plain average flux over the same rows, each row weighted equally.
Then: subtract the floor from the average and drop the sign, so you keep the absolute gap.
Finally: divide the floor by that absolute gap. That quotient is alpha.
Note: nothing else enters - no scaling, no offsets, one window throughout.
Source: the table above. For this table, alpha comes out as 17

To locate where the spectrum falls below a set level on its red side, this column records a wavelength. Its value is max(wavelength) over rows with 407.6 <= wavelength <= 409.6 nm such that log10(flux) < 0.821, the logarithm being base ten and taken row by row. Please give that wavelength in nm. 409.45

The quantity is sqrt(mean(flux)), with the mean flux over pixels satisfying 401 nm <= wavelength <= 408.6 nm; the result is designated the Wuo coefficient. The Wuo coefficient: 2.42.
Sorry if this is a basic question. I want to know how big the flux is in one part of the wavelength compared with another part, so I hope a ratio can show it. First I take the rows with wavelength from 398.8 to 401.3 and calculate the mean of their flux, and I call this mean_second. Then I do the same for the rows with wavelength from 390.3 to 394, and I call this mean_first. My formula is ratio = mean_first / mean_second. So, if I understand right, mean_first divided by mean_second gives 1.19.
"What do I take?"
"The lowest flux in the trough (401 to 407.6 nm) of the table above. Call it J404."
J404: 4.542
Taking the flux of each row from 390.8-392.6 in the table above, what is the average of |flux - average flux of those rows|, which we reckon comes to 0.04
